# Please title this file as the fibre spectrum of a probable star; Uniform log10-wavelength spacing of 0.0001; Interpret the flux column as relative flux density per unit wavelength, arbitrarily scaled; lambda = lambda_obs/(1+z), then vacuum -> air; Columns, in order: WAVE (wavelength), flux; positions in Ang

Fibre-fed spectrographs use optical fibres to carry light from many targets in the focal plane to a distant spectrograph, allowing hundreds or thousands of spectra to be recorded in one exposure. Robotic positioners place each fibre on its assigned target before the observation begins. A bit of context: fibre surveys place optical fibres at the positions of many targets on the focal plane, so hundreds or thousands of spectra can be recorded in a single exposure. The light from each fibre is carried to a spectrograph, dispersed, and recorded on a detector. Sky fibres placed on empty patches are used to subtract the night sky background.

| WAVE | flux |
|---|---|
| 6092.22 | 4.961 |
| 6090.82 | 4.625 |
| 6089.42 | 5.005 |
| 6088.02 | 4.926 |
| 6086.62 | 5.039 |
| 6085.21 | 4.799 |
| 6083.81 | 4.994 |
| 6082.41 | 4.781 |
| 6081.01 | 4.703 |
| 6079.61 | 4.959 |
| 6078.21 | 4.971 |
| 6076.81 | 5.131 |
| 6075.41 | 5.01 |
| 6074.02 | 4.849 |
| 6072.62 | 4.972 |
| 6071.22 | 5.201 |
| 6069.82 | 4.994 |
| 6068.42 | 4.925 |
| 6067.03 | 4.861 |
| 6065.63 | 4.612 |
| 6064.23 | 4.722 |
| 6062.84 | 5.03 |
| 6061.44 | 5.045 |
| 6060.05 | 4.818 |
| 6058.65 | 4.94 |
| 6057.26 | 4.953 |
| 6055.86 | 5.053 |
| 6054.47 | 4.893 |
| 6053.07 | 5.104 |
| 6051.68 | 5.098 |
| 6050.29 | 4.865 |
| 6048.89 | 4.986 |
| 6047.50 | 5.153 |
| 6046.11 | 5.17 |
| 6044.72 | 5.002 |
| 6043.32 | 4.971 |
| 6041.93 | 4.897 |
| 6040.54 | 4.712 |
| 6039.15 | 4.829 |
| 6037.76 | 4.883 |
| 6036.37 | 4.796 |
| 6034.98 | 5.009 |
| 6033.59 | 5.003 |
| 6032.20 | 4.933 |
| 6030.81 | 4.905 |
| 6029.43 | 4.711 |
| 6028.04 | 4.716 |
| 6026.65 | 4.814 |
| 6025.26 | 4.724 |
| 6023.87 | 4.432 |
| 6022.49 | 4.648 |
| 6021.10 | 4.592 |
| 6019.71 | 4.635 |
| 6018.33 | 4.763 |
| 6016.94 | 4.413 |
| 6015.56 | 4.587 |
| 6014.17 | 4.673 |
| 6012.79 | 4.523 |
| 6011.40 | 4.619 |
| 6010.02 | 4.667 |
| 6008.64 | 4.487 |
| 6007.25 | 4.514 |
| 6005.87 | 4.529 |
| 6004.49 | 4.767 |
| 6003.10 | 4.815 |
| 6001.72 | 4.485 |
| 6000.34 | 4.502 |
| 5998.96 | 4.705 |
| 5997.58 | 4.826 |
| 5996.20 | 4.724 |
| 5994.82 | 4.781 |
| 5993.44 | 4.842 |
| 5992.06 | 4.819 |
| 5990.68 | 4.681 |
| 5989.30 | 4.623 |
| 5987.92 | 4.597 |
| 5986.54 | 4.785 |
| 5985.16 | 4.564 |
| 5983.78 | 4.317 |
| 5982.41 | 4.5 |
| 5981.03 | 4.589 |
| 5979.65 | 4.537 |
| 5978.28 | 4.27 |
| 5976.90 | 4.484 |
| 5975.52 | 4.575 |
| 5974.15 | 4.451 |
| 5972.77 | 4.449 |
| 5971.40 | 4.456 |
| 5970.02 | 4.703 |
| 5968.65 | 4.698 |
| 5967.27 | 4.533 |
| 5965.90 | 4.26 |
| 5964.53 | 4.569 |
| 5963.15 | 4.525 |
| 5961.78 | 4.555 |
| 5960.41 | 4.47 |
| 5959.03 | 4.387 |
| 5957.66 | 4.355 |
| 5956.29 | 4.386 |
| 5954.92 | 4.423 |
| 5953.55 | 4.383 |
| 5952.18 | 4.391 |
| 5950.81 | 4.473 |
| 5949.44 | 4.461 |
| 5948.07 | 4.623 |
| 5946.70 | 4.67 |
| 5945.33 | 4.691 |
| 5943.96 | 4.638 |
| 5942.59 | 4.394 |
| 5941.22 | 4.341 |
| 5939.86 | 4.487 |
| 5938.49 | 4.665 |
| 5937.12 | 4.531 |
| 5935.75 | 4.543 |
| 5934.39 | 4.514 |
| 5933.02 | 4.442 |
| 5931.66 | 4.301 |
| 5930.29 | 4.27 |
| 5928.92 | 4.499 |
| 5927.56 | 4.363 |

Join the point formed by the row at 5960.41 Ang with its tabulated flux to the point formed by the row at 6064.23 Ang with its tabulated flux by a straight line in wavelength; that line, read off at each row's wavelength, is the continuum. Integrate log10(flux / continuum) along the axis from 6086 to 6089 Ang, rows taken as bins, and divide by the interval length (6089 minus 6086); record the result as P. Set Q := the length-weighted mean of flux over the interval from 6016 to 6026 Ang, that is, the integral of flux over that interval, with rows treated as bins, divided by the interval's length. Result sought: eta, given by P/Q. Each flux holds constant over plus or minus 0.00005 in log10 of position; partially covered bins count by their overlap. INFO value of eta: 0.0040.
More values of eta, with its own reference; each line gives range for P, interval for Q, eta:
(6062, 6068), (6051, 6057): 0.0016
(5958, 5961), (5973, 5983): -0.0011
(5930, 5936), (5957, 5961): 0.0002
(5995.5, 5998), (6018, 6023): 0.0042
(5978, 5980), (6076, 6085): -0.0022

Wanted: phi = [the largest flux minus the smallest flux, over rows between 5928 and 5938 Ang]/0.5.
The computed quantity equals 0.5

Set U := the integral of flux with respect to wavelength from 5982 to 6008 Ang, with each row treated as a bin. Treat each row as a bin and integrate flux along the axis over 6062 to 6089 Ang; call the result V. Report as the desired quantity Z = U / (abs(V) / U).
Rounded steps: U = 121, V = 132.9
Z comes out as 110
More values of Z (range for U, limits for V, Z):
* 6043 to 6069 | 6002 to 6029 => 133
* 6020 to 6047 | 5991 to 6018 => 135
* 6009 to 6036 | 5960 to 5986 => 138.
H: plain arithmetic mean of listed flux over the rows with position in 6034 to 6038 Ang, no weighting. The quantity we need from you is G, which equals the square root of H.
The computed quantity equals 2.21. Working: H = 4.90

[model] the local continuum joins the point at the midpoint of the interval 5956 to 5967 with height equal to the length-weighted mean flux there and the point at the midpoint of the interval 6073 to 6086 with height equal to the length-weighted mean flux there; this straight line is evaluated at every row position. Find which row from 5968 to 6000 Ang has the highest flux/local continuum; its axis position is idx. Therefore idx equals 5993.44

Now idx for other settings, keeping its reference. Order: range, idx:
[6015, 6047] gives 6046.11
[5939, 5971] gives 5945.33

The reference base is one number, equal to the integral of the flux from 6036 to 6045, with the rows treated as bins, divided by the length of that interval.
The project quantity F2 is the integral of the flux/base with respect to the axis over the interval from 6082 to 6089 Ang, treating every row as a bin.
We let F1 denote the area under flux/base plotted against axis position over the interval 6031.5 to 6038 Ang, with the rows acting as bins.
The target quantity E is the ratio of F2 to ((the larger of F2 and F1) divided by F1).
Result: 6.58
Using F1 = 6.58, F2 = 7.1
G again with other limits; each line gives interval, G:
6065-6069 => 2.19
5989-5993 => 2.17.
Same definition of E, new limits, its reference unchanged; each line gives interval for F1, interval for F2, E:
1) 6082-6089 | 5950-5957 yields 6.35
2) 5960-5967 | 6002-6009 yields 6.45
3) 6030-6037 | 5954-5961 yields 6.33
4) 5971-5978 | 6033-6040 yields 6.43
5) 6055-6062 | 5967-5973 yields 5.65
